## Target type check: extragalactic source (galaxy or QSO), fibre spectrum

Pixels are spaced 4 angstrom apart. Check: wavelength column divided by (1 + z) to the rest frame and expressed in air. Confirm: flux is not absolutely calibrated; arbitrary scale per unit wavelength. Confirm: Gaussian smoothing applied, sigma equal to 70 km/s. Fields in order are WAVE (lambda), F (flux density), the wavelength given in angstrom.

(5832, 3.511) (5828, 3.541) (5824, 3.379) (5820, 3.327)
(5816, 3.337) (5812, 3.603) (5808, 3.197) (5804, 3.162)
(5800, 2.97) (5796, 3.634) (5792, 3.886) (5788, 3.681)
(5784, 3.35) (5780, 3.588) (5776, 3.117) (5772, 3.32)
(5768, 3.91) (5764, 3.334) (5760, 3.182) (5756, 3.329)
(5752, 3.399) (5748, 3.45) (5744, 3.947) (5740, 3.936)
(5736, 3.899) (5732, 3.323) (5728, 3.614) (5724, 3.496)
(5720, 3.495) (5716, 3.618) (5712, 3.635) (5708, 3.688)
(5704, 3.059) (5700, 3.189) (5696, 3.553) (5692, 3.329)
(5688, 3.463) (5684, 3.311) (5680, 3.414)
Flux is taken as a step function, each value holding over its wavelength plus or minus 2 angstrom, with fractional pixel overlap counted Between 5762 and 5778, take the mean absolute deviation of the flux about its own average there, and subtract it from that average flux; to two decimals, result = 3.18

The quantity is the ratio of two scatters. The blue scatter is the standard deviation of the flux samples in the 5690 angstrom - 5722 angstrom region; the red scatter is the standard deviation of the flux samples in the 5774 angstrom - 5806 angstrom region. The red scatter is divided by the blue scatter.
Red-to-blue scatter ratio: 1.41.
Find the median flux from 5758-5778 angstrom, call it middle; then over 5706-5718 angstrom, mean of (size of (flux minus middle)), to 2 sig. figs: 0.33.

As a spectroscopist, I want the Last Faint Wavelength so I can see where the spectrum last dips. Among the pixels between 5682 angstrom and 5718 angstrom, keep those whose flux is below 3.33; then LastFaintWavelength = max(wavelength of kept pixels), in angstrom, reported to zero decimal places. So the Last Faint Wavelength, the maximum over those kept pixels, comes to 5704 angstrom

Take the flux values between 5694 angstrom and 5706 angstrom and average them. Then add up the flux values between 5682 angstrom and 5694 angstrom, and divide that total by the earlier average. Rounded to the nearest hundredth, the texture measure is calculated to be 3.09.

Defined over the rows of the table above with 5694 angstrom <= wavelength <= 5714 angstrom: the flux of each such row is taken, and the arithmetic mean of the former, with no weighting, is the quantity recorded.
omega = 3.42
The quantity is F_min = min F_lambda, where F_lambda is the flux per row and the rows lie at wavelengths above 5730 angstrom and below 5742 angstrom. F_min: 3.323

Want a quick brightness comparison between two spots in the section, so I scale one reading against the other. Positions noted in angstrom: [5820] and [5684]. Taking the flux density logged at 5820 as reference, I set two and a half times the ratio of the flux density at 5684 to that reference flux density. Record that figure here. 2.5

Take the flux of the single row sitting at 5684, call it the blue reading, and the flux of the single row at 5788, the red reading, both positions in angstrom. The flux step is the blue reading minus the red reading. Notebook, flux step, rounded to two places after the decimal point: -0.37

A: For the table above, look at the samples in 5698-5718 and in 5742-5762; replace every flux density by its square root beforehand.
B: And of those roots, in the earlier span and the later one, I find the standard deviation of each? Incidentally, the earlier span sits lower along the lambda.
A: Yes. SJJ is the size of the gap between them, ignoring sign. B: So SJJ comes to 0.003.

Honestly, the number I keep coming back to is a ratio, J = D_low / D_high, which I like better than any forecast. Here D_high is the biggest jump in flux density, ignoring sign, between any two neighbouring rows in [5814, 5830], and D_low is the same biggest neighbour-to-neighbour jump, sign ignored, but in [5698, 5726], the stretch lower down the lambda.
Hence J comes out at 3.9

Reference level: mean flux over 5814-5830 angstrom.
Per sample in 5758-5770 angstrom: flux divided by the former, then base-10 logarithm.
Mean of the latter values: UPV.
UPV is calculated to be 0.01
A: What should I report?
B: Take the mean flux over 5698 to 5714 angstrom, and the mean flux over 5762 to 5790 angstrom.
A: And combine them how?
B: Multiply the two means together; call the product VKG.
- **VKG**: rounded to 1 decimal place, 11.8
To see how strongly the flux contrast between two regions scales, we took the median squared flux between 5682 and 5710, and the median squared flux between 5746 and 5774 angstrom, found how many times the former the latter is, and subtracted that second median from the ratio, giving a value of -10.1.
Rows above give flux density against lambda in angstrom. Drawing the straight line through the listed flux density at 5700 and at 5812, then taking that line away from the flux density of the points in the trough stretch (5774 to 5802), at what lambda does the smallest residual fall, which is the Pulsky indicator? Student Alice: 5800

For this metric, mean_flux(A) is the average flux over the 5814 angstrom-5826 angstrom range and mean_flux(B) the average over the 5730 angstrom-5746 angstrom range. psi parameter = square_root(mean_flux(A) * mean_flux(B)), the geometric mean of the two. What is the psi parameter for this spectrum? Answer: 3.56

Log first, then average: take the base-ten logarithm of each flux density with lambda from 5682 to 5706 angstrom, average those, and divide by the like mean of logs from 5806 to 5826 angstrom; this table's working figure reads 0.99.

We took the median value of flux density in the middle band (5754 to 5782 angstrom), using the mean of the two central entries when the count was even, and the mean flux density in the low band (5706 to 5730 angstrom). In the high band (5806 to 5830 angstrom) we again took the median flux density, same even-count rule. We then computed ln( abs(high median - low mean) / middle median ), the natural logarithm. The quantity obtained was -2.7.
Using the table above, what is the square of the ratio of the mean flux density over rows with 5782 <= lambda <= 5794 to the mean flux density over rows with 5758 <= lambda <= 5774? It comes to 1.12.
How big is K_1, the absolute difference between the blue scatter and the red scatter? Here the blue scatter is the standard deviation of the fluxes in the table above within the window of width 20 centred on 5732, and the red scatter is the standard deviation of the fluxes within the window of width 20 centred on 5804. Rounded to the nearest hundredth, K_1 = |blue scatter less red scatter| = 0.03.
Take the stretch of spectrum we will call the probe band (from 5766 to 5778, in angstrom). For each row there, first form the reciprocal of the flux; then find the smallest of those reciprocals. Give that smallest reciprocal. 0.256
